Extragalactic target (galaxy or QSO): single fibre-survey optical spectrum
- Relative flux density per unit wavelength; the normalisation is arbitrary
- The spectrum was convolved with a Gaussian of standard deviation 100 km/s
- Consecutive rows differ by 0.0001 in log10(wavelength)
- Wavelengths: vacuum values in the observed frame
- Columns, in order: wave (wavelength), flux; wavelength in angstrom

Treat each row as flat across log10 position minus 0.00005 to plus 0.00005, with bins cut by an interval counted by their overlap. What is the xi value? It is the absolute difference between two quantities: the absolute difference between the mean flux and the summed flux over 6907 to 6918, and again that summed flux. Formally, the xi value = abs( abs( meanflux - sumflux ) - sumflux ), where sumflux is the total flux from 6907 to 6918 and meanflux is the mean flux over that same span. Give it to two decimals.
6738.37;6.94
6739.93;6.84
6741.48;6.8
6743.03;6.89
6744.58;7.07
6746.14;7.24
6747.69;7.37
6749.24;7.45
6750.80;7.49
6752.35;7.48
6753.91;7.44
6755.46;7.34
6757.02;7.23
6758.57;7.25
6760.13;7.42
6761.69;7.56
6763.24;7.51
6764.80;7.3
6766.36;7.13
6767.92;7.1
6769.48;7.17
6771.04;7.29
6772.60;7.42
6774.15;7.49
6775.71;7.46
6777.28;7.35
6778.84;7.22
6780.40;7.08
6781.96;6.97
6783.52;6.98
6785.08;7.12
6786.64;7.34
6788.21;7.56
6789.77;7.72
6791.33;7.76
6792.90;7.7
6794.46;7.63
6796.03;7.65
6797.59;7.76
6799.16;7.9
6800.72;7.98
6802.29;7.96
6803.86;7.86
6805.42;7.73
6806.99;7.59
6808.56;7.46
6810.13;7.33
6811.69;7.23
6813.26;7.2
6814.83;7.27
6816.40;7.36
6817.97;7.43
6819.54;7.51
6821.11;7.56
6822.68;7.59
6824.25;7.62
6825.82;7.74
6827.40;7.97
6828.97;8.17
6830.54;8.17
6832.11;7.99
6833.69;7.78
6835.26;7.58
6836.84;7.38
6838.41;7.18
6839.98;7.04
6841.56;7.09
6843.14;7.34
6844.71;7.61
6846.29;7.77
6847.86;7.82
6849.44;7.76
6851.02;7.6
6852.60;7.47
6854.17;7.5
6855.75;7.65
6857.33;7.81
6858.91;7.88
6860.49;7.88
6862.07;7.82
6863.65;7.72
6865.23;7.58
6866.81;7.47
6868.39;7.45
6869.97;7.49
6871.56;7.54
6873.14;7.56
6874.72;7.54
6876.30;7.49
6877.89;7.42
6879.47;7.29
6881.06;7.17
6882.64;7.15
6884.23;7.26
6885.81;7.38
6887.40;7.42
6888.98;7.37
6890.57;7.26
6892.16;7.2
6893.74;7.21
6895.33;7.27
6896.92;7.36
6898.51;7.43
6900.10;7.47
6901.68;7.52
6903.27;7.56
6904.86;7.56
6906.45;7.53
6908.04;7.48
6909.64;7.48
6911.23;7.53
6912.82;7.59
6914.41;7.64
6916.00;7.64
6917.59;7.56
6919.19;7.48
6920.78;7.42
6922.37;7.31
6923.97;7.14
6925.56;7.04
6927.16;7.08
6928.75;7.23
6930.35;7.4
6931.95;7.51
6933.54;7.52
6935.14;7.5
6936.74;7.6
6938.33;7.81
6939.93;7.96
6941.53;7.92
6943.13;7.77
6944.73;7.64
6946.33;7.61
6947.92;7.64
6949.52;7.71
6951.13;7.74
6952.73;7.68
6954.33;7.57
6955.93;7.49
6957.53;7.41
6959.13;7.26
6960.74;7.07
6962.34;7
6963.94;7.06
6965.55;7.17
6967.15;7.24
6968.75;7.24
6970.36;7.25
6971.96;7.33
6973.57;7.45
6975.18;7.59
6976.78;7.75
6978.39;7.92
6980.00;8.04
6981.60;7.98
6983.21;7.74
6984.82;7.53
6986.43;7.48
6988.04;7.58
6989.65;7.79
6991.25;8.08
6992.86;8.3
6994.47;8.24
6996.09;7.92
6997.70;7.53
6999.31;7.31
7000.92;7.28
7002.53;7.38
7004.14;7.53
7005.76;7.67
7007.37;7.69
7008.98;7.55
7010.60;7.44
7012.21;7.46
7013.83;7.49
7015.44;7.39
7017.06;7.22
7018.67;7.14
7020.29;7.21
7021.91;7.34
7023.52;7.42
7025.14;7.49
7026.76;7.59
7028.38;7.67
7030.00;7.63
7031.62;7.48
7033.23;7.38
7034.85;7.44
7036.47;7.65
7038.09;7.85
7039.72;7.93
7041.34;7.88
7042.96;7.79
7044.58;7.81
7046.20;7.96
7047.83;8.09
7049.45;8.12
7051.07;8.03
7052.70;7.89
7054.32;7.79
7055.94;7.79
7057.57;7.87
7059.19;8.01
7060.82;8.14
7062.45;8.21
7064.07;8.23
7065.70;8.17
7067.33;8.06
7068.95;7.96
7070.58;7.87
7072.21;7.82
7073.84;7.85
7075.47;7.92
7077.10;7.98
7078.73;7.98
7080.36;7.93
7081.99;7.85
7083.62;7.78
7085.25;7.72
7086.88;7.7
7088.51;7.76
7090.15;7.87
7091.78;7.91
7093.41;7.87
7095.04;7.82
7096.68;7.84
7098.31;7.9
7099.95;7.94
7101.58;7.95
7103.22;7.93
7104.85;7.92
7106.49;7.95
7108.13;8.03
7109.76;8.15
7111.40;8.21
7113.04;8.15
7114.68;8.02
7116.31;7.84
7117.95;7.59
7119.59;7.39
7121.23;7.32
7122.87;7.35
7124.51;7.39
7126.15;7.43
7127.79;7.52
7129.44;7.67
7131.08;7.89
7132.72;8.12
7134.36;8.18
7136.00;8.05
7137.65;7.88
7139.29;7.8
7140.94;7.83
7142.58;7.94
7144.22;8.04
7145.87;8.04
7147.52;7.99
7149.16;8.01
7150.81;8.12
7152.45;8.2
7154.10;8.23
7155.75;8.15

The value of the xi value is 7.56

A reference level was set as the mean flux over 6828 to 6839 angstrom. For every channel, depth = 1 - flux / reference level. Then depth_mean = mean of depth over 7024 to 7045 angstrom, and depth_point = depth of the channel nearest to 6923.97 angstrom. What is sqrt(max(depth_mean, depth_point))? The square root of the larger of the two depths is 0.28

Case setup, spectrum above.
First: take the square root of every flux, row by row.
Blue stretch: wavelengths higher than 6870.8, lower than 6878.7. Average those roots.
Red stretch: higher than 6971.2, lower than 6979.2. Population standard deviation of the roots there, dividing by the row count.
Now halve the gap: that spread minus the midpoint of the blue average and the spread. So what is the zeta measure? -1.35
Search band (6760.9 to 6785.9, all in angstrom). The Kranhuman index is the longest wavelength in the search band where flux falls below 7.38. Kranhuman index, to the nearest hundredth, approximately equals 6785.08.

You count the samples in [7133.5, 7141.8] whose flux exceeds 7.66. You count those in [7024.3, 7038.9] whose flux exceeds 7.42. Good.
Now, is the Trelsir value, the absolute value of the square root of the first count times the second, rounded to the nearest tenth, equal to 6.3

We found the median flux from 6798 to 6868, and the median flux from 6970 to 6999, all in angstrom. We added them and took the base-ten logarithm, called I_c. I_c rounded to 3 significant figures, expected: 1.19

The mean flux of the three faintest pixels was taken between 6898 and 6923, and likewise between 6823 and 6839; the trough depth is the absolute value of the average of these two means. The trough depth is 7.38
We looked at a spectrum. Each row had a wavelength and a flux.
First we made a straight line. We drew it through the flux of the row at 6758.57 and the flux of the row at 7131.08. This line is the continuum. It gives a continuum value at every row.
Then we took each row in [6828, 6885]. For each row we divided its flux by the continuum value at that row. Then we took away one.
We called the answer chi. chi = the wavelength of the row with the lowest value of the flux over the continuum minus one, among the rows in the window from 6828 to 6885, 6839.98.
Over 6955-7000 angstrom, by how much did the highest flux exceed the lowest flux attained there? 1.3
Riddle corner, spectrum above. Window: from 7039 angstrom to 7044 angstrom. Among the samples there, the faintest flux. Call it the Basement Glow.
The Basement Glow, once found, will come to 7.79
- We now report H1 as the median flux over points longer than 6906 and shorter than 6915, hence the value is 7.5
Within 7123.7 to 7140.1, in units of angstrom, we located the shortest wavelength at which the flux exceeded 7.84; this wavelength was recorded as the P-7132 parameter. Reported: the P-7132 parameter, 7131.08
